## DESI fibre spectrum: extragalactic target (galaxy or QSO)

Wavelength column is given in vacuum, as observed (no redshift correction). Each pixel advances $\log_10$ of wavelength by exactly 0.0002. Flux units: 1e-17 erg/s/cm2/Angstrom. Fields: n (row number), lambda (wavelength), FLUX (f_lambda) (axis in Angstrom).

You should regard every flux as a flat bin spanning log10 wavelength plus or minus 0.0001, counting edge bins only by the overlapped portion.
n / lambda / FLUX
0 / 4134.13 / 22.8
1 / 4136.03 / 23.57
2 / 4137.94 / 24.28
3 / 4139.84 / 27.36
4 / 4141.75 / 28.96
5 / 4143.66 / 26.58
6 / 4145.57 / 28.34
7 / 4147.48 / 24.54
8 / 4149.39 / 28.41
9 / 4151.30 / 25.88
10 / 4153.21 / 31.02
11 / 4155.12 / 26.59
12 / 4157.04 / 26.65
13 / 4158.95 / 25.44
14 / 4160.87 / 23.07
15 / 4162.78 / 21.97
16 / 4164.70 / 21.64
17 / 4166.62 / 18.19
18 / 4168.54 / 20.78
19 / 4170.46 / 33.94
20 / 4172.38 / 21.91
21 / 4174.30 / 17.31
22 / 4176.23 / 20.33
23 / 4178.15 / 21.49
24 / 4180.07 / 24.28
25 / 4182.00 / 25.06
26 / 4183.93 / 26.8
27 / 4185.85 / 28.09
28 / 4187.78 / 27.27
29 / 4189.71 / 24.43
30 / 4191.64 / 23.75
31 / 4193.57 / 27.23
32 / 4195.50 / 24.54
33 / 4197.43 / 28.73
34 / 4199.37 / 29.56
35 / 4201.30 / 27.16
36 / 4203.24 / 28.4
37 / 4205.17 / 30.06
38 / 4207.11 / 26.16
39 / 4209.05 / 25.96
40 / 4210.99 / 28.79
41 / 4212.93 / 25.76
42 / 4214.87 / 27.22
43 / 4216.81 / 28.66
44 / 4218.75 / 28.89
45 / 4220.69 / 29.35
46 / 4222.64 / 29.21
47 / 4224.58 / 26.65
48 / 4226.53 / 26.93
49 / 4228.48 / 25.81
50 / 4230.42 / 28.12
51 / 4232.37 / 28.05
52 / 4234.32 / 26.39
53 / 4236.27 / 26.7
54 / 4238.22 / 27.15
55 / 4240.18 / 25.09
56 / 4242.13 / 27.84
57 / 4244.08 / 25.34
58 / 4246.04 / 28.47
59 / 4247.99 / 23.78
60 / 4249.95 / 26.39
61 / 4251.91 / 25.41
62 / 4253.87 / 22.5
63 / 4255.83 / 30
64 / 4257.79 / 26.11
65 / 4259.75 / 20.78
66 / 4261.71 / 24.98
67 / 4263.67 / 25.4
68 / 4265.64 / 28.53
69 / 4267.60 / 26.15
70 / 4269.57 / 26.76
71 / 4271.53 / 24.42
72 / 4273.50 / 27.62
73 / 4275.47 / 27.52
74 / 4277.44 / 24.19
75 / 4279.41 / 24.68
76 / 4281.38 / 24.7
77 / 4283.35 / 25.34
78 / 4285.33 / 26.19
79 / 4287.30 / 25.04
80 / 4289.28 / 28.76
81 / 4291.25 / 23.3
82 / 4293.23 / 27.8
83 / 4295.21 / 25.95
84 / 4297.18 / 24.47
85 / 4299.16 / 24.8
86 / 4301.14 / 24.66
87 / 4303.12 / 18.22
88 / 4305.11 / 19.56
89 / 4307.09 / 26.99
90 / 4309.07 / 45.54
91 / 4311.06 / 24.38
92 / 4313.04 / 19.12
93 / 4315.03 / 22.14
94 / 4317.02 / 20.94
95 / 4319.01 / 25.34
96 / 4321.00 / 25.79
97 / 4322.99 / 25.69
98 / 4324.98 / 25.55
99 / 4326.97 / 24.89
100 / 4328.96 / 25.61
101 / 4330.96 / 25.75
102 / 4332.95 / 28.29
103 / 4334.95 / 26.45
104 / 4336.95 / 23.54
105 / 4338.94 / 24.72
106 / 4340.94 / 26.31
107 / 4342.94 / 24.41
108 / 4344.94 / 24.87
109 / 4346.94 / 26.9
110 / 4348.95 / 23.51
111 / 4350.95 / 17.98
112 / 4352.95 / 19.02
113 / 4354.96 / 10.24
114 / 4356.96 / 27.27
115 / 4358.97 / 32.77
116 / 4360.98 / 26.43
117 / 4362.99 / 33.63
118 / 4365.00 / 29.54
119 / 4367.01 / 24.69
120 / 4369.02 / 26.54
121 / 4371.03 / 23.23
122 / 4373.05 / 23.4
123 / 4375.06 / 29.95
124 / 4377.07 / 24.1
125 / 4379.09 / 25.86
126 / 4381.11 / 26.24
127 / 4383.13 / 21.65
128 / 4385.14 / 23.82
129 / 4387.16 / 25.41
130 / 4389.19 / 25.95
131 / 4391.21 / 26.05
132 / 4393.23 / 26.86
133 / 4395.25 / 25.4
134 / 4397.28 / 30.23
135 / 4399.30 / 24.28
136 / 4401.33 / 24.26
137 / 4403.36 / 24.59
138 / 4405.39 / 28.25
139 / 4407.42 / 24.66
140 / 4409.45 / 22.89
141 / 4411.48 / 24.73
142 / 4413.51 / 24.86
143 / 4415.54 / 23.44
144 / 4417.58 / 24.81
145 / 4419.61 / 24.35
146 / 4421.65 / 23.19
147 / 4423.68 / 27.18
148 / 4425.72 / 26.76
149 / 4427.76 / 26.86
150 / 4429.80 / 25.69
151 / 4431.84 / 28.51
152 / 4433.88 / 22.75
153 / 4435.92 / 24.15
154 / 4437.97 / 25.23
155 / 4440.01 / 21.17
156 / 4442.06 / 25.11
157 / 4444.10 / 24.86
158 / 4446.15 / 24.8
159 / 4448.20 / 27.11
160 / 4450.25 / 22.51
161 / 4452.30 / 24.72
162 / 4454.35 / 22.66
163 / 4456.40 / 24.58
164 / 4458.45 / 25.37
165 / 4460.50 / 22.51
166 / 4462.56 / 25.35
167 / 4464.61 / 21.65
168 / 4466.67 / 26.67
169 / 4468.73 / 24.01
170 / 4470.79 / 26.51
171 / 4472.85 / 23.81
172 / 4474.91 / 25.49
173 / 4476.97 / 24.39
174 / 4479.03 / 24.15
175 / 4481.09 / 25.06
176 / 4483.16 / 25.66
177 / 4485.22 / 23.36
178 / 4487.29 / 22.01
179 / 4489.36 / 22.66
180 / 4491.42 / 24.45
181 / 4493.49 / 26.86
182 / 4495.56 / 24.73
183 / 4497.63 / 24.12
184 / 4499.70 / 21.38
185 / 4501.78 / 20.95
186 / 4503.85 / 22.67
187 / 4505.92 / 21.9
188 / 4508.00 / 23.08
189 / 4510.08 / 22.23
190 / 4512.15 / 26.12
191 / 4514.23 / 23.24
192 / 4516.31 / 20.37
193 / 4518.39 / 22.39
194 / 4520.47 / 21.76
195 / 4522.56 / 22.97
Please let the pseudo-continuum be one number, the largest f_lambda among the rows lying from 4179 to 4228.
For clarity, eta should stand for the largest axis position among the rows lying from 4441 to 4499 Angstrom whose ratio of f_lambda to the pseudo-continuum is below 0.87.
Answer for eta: 4497.63 Angstrom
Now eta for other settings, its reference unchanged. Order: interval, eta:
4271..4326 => 4324.98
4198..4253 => 4251.91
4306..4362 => 4354.96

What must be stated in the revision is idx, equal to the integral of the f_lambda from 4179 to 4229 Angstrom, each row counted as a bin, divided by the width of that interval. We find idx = 27.1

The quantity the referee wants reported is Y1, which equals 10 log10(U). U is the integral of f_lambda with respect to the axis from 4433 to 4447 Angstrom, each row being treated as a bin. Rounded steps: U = 336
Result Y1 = 25.3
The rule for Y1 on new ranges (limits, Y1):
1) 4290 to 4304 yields 25.3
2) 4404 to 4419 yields 25.7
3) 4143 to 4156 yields 25.5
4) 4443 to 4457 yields 25.3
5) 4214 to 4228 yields 25.9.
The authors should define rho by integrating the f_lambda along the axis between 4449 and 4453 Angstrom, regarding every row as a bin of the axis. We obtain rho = 95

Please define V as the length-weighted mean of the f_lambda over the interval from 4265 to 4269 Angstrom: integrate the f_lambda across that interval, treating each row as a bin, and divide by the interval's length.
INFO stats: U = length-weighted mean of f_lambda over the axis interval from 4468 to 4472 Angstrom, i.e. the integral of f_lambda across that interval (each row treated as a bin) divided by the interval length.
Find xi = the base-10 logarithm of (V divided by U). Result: 0.03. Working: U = 25.3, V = 27.2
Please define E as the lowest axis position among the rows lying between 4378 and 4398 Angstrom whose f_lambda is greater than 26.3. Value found 4393.23 Angstrom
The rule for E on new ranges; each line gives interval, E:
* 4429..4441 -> 4431.84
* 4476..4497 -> 4493.49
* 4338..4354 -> 4340.94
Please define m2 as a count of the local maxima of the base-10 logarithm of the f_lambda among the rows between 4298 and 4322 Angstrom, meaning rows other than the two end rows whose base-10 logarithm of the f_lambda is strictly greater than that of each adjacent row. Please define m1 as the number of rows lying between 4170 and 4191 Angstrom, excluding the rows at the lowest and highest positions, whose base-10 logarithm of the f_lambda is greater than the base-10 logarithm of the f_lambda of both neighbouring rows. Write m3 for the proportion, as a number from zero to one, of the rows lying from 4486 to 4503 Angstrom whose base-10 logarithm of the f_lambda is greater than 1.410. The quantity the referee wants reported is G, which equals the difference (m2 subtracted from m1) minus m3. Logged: -1.1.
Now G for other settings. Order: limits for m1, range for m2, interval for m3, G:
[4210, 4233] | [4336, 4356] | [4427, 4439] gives -0.3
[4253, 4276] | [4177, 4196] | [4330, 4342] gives 1.3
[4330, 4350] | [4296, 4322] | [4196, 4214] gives -1.0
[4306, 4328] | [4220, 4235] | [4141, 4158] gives 0.1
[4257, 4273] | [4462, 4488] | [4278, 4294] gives -2.4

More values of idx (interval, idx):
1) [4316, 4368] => 25.0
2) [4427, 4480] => 24.6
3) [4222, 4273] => 26.3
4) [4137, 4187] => 25.0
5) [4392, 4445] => 25.2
